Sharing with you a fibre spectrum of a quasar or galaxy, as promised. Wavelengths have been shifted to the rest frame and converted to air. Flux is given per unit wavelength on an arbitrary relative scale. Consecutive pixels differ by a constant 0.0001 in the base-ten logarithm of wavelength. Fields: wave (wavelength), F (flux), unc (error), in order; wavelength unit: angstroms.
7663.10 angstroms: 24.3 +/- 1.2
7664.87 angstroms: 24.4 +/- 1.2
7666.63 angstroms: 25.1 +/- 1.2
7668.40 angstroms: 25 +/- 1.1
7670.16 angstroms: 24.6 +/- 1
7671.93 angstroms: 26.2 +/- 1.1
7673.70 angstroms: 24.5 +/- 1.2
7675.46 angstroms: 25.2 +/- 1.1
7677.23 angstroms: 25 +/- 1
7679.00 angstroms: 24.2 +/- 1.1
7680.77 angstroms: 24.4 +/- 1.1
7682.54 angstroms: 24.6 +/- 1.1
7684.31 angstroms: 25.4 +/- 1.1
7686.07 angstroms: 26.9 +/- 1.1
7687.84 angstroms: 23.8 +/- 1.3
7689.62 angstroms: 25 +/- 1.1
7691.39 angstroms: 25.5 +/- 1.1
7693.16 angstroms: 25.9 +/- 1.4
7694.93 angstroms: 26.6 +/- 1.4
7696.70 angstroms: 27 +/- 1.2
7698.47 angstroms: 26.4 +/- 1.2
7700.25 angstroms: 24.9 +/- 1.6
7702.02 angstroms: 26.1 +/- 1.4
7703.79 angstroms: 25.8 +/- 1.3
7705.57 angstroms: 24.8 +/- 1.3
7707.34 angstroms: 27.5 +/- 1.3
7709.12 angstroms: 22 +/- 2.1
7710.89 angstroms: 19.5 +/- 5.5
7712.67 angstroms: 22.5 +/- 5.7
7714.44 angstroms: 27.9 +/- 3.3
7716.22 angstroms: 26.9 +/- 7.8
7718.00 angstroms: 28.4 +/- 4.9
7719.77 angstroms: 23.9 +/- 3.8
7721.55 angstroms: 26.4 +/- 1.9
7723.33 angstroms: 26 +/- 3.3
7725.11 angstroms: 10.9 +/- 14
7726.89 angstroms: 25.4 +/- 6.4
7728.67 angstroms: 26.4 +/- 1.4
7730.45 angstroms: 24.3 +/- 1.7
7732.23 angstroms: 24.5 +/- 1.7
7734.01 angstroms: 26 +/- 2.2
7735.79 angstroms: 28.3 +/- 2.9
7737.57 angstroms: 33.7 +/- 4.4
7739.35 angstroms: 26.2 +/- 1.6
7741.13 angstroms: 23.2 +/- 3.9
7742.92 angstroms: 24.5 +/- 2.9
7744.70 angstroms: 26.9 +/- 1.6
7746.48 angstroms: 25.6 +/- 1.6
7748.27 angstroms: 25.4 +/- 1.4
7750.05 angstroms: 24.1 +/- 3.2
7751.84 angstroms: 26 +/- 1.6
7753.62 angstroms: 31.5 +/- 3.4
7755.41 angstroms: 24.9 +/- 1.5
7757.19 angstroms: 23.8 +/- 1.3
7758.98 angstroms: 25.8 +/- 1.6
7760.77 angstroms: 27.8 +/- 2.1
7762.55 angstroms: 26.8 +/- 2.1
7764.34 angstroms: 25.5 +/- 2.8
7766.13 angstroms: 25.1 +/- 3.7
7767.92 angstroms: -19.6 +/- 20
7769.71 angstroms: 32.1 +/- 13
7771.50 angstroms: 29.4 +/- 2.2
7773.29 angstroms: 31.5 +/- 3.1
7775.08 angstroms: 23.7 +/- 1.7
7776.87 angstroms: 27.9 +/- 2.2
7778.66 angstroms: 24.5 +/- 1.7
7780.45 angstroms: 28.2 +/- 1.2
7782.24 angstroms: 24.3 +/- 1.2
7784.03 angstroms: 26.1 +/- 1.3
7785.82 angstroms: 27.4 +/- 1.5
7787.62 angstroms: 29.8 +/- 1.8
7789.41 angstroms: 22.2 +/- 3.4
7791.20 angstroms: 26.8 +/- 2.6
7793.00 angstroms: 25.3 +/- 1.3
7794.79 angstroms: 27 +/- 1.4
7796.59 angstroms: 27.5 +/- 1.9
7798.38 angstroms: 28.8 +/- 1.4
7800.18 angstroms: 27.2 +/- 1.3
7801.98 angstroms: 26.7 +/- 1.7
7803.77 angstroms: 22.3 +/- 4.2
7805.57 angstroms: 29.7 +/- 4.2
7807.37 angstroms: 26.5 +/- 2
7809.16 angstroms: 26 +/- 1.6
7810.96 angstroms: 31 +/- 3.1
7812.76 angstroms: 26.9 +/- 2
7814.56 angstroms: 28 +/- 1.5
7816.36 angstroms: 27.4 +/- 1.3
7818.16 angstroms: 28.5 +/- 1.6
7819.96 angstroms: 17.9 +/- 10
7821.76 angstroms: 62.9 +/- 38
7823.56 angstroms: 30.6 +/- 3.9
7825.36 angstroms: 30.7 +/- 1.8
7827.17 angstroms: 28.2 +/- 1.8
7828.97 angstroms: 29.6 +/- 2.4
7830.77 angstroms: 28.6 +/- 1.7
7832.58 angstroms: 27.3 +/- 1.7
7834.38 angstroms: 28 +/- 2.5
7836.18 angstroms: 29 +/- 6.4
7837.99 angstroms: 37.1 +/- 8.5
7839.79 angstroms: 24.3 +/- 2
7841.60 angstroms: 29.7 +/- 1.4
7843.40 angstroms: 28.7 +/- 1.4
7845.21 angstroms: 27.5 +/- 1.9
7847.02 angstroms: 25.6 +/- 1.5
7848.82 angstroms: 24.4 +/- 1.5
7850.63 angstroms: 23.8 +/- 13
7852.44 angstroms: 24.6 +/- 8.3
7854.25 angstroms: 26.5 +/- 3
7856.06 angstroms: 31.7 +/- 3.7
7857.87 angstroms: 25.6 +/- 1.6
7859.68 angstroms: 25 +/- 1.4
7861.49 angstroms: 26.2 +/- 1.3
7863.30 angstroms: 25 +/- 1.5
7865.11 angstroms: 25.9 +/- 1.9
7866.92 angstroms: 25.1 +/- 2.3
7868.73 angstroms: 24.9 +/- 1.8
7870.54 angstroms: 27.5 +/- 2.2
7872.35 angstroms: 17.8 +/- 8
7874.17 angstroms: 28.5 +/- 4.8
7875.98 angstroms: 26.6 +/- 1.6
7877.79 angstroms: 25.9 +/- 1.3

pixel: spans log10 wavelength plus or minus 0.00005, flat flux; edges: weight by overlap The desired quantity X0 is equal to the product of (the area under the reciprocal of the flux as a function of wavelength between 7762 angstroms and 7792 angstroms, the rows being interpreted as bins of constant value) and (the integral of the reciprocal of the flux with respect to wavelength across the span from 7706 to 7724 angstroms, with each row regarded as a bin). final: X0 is 0.70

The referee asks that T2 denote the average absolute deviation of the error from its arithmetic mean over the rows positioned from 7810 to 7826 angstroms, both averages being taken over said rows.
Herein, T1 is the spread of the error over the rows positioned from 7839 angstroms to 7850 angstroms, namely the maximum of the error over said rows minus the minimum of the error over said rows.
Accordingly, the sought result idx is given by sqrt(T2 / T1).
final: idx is 3.5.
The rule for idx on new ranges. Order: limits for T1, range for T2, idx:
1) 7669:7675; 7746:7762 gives 1.8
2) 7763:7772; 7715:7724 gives 0.3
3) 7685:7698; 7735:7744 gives 1.6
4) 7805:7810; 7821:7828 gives 2.3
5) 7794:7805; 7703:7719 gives 0.8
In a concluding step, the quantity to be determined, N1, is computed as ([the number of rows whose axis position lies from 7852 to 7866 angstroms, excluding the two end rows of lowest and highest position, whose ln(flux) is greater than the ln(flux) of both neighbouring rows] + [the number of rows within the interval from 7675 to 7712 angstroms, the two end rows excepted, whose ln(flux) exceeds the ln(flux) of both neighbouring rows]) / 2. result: 3.00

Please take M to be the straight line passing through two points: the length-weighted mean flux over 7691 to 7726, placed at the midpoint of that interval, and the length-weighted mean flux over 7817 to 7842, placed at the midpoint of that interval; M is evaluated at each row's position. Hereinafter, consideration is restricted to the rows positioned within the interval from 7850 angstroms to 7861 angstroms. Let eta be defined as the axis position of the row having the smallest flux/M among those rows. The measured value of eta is 7850.63 angstroms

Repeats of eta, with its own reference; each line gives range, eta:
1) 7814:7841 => 7819.96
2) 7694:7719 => 7710.89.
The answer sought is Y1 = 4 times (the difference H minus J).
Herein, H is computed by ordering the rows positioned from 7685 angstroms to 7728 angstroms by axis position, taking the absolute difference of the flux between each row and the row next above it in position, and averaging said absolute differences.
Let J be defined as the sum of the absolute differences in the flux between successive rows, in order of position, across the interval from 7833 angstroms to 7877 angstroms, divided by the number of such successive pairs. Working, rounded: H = 3.02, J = 3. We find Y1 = -1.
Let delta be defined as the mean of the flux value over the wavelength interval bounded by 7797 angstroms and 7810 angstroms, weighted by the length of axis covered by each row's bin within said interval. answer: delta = 26.8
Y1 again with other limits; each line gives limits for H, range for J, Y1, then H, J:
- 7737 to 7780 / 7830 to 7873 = 15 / 6.76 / 3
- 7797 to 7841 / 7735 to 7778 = -2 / 6.36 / 7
